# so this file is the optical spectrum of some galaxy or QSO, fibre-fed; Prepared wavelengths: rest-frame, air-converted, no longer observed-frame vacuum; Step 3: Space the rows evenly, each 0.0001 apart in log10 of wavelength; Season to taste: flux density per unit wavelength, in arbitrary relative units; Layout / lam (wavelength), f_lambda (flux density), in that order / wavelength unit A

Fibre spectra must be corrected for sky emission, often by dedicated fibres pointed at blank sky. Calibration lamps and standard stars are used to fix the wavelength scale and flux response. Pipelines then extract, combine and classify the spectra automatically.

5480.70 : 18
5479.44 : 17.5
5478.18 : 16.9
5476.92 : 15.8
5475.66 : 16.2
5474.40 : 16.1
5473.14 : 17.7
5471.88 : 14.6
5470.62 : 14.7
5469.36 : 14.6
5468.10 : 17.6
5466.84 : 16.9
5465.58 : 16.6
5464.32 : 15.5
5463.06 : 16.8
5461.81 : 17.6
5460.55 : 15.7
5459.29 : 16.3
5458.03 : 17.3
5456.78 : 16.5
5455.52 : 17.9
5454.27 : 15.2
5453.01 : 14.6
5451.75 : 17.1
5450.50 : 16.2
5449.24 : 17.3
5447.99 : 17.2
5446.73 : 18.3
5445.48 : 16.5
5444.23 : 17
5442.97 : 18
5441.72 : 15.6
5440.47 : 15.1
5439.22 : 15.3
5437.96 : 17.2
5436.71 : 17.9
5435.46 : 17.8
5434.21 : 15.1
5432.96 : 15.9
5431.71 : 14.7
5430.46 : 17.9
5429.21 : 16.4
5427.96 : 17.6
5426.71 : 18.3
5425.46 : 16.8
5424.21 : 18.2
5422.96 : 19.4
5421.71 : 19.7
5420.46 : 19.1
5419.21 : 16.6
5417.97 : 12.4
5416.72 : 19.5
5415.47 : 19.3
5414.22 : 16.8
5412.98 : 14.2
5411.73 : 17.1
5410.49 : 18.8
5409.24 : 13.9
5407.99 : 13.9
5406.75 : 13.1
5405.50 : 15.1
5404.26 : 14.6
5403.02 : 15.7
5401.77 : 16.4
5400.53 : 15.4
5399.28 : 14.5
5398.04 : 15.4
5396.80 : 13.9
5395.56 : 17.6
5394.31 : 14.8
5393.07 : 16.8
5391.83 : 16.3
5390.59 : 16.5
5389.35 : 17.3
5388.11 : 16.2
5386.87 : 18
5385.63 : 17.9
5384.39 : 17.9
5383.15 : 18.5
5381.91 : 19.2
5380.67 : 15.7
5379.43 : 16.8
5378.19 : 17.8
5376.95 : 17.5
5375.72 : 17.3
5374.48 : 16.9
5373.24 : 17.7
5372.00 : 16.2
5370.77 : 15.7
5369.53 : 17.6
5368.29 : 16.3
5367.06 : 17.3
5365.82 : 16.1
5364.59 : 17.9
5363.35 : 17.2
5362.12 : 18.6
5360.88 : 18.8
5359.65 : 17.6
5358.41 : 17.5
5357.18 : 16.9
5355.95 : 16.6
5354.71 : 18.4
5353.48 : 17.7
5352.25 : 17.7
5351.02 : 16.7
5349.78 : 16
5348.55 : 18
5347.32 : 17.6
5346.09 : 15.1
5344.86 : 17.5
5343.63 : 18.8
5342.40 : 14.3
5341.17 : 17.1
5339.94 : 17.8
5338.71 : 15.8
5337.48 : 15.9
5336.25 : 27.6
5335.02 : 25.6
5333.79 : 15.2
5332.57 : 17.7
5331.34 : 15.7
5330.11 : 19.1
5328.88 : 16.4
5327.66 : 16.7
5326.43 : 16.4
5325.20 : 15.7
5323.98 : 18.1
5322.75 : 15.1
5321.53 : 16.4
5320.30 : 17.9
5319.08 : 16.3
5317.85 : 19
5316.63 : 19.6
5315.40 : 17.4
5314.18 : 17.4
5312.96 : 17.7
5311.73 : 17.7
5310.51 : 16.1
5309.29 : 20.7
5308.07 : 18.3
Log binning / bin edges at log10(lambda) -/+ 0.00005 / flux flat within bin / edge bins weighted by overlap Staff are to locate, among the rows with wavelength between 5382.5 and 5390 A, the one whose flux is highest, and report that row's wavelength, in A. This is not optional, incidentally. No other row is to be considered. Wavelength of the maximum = 5383.15 A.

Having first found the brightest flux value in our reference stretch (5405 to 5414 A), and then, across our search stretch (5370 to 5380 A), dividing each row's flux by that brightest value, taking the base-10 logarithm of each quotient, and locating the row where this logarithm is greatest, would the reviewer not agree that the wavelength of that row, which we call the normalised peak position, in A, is 5378.19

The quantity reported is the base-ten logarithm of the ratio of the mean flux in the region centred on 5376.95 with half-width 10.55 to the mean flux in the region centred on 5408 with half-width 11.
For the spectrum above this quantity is 0.044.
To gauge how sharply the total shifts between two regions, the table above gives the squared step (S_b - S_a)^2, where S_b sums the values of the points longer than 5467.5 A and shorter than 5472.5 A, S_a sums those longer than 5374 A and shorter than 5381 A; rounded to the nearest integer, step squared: 1640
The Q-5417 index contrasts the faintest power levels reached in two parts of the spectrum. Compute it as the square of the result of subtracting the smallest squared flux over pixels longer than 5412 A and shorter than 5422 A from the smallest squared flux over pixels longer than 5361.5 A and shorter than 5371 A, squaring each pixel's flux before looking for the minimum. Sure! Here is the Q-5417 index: 8599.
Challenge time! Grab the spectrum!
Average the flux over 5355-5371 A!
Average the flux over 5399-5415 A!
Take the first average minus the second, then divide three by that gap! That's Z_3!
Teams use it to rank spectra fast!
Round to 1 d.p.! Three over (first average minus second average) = 1.6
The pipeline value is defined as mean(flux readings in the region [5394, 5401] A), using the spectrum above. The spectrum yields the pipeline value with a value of 15.3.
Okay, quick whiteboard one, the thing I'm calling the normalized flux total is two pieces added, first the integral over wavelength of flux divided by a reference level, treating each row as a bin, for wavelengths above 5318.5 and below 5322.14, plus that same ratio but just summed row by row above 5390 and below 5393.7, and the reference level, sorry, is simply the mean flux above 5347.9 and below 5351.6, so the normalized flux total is 6.6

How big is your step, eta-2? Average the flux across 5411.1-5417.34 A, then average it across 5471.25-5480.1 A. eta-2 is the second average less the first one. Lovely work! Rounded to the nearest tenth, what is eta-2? -1.0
